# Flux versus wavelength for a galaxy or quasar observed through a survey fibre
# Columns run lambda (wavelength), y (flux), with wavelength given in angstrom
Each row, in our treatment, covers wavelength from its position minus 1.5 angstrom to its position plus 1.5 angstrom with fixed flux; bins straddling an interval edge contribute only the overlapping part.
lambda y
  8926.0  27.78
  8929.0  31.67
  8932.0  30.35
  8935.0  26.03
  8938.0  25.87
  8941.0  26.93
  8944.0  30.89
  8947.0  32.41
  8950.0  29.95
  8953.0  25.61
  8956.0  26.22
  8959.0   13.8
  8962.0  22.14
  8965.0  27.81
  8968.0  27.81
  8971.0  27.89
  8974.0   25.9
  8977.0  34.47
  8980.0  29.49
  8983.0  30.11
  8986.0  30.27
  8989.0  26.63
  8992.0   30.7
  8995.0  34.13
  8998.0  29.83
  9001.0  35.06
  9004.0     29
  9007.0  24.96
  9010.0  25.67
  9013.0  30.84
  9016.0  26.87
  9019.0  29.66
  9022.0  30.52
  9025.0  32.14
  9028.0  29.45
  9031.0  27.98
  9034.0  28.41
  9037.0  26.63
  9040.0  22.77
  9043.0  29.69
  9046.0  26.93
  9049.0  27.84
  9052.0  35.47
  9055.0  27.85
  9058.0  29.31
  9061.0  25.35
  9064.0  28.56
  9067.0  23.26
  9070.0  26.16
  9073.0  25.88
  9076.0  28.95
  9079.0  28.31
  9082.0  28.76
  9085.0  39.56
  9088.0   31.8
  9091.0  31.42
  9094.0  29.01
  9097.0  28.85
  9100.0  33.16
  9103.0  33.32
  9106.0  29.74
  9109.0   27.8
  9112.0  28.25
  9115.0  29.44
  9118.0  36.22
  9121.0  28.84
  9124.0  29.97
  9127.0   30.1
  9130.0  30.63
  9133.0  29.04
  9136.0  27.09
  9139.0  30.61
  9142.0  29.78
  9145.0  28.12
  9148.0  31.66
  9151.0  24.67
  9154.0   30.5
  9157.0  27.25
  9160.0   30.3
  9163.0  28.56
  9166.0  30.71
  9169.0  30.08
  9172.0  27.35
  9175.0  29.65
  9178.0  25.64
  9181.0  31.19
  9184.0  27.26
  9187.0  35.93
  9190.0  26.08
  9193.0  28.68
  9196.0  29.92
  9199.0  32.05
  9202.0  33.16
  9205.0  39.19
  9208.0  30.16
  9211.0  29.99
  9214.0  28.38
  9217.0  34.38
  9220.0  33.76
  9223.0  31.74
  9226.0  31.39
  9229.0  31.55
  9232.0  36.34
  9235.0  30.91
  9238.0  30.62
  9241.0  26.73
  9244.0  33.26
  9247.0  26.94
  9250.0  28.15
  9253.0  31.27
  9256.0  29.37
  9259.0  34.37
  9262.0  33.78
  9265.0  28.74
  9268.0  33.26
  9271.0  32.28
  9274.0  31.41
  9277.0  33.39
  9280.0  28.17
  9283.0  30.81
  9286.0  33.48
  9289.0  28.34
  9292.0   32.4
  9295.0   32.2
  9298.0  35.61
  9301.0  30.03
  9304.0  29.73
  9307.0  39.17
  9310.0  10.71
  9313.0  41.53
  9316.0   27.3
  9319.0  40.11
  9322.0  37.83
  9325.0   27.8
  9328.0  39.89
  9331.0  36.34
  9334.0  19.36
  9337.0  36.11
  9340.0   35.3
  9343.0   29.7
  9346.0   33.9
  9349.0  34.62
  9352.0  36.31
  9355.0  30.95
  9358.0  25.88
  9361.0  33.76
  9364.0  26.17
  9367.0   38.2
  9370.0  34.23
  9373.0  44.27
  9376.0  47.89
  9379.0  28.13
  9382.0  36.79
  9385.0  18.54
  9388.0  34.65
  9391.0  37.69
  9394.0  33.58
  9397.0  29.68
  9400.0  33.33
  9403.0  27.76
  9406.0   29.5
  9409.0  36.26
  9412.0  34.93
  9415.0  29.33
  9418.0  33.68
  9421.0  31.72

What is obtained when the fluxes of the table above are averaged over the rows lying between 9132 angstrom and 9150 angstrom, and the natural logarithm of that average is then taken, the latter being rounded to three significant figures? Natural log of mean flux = 3.38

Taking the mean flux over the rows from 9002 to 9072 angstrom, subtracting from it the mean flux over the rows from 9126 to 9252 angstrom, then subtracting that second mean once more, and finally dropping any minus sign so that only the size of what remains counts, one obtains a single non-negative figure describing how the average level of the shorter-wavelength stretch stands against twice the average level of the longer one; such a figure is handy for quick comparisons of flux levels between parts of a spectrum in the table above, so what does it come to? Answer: 32.4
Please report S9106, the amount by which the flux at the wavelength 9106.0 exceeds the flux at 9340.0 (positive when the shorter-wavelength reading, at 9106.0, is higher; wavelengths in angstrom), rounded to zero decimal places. -6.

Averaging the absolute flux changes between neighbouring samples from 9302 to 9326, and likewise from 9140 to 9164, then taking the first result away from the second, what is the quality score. -12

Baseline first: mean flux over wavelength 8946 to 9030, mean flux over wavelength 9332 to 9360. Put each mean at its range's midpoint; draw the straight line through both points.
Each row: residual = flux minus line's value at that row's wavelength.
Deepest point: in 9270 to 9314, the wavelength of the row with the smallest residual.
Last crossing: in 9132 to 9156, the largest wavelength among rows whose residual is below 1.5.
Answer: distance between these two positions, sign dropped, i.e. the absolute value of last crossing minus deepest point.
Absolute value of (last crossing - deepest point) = 156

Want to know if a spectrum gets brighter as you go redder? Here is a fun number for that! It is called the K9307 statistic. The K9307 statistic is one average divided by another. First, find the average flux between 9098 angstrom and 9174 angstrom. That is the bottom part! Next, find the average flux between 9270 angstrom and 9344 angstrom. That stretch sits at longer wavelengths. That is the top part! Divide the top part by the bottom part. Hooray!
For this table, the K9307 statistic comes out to 1.08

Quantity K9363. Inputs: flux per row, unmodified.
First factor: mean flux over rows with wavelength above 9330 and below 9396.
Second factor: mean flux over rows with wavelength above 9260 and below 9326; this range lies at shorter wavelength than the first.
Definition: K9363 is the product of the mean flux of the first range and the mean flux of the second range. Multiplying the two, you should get 1056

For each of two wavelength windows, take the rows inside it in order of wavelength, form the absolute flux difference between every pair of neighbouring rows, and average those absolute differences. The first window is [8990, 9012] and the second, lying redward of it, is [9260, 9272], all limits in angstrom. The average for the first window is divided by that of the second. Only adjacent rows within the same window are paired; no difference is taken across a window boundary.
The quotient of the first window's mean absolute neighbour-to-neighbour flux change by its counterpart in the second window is 1.13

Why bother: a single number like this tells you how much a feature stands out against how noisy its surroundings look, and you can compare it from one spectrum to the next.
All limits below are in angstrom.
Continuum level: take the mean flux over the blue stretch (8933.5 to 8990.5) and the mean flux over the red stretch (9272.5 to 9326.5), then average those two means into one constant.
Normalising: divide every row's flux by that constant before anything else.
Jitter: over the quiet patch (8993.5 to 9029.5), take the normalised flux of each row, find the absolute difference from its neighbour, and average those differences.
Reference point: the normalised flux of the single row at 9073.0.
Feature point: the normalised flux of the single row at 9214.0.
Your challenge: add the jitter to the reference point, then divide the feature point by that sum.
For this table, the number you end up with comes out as 0.97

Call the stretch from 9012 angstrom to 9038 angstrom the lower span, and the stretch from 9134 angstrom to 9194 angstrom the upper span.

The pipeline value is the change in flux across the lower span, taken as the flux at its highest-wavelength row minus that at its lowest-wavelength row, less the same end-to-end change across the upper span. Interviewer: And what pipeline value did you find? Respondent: -5.8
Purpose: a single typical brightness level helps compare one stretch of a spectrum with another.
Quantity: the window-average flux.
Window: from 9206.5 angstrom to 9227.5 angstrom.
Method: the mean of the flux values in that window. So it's 31.4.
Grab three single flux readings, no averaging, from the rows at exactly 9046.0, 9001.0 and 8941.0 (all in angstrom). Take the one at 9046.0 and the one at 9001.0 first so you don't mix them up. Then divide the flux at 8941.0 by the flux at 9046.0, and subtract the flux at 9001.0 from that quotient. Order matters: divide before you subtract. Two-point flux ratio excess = -34.1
